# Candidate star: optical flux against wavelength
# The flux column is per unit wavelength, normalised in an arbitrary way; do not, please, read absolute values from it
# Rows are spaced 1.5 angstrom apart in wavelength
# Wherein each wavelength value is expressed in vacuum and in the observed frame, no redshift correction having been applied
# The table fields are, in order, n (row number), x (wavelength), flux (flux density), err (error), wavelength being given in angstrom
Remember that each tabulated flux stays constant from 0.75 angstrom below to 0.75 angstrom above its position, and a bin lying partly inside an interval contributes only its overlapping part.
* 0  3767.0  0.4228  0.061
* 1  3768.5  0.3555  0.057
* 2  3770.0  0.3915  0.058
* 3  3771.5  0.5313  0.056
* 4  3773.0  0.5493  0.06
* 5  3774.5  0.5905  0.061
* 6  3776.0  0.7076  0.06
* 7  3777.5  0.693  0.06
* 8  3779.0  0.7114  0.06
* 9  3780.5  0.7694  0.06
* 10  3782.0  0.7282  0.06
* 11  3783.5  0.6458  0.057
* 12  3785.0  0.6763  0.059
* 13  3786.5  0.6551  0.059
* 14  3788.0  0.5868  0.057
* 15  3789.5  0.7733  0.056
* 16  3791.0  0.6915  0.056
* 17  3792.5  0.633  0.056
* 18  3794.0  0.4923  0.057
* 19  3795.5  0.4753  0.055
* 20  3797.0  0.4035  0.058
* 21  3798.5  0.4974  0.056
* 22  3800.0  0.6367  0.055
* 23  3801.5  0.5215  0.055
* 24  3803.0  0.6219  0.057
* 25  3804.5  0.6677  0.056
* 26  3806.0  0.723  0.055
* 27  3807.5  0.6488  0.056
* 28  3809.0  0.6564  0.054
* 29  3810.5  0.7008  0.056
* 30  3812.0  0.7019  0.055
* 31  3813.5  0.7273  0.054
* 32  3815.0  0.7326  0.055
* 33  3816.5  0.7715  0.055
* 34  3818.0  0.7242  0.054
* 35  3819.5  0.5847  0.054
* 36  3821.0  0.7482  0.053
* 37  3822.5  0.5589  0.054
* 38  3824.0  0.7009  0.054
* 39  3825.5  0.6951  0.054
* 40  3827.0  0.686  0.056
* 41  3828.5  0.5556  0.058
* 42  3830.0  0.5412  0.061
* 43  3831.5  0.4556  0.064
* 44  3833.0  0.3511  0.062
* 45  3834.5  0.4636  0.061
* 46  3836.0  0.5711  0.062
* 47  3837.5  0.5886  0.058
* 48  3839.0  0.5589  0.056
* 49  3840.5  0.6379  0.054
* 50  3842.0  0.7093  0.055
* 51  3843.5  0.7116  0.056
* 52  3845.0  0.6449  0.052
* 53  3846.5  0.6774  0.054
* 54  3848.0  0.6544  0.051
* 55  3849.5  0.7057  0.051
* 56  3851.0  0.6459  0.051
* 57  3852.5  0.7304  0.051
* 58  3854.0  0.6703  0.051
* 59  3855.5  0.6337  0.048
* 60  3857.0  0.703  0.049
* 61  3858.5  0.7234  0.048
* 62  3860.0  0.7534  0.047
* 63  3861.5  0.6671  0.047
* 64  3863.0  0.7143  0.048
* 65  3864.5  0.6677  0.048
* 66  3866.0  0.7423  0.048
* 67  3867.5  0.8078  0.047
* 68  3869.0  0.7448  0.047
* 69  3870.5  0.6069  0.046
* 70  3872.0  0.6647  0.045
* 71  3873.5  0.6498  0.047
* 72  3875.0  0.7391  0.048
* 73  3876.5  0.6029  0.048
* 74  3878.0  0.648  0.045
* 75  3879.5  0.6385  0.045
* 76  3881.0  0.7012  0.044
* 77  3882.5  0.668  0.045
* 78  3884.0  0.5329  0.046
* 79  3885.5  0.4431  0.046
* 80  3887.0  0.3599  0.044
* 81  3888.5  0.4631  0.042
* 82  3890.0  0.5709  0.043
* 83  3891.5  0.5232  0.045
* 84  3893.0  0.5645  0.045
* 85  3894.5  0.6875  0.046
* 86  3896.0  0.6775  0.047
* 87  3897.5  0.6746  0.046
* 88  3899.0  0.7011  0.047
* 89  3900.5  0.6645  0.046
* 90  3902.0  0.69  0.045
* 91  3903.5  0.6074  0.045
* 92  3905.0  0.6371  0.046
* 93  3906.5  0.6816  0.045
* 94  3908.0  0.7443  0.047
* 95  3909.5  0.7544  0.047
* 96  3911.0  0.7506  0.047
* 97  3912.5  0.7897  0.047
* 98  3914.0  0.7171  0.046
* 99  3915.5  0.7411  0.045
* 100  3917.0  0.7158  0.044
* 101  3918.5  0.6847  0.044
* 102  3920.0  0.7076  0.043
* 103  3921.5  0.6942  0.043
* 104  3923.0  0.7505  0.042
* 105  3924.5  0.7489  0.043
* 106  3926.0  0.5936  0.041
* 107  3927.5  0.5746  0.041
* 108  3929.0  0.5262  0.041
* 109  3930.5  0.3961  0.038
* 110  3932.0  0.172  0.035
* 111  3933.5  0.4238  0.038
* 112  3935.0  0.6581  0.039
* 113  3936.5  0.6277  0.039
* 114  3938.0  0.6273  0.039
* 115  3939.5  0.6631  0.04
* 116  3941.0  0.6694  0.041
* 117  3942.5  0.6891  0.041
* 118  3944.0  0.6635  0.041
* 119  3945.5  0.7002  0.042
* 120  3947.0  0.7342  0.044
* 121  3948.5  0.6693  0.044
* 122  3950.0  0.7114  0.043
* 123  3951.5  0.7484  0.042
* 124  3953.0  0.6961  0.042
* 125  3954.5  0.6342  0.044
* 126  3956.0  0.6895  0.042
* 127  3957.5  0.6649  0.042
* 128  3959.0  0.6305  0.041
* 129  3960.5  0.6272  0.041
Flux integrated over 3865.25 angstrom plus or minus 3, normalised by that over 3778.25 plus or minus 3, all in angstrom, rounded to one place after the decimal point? 1.0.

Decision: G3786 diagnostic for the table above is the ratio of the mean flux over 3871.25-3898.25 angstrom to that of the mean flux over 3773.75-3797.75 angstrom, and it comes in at 0.94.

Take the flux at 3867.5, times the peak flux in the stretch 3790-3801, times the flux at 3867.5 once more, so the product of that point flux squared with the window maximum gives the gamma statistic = 0.45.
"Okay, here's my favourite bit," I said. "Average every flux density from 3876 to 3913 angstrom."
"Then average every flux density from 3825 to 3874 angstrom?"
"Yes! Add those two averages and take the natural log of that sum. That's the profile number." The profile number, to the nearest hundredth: 0.24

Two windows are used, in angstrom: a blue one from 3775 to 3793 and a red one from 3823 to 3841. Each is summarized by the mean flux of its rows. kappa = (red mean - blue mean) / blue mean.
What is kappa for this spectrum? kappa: -0.18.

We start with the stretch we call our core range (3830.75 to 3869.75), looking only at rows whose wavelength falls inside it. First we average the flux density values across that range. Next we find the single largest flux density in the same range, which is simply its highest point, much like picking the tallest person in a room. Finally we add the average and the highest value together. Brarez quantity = 1.46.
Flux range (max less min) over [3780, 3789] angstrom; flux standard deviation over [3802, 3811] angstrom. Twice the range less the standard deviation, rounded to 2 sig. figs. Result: 0.33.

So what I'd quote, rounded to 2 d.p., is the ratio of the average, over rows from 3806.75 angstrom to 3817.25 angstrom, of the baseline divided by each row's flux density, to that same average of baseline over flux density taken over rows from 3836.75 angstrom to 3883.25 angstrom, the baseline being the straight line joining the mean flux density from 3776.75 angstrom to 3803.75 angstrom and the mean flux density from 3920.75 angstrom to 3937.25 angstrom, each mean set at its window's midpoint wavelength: 0.99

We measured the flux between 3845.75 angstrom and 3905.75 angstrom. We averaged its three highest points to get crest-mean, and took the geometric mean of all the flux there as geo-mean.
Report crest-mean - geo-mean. 0.127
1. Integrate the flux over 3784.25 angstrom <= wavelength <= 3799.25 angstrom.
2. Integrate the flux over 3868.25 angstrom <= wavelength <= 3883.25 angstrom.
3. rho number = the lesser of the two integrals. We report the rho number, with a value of 8.8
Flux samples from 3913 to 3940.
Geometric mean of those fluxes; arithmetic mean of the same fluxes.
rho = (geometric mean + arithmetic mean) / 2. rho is 0.599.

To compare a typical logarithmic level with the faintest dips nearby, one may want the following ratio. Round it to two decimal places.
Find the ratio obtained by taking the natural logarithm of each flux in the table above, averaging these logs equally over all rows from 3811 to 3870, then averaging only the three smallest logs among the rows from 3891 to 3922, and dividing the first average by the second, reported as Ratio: 0.75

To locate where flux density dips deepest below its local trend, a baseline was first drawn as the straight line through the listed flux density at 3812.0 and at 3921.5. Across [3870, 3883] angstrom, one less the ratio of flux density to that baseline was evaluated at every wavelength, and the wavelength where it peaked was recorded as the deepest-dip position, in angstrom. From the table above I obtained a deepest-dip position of 3876.5 angstrom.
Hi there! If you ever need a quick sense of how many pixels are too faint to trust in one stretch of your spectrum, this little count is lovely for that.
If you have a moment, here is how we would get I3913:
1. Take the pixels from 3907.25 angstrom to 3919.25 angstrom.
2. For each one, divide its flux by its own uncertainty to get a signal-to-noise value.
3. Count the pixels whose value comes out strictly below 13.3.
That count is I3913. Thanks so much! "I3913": 0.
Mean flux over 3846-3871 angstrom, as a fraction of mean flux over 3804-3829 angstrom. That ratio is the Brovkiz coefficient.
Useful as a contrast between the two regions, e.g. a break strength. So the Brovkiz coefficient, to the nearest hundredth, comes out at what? 1.02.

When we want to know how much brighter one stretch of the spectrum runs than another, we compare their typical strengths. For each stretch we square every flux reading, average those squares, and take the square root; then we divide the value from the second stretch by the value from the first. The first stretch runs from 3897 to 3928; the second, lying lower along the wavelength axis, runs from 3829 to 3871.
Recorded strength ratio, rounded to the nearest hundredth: 0.94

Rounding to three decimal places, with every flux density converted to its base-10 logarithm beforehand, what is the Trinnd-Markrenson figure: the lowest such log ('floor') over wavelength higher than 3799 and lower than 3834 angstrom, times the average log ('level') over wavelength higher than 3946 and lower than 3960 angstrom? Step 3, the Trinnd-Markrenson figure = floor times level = 0.075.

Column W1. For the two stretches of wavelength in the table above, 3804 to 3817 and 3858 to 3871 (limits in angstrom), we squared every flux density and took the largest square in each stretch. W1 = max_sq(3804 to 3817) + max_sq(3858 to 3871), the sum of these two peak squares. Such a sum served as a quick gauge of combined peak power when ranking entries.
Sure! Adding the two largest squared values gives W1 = 1.25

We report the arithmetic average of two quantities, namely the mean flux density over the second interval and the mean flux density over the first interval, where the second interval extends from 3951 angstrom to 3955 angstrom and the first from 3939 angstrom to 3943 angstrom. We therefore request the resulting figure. 0.683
